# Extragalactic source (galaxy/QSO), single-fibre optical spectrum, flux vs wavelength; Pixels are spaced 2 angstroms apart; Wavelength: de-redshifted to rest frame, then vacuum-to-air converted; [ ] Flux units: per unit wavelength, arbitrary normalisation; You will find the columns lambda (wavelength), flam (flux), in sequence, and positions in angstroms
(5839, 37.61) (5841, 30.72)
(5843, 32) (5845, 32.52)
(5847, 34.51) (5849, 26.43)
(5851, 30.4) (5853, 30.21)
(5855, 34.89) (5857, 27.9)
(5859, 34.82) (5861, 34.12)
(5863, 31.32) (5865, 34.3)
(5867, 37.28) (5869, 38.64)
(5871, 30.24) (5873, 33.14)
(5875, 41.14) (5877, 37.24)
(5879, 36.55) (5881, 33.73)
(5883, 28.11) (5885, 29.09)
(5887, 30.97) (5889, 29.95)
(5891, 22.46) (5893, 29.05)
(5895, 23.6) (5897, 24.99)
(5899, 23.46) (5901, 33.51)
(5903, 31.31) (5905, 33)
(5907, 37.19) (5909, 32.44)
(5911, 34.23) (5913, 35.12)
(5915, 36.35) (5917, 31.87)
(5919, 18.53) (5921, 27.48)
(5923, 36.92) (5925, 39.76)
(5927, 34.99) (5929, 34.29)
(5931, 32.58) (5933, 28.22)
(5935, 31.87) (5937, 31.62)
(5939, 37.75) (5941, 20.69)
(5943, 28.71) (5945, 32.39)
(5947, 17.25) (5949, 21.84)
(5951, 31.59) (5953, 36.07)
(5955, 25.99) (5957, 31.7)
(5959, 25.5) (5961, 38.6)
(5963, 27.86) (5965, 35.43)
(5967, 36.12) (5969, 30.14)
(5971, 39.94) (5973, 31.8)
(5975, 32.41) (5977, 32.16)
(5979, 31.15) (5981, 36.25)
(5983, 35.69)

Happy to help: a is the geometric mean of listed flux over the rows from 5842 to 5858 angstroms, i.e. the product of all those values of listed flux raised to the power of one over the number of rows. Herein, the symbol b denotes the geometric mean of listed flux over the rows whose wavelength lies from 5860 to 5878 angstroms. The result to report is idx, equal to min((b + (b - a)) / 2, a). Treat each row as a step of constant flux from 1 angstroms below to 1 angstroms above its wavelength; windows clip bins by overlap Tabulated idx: 19.6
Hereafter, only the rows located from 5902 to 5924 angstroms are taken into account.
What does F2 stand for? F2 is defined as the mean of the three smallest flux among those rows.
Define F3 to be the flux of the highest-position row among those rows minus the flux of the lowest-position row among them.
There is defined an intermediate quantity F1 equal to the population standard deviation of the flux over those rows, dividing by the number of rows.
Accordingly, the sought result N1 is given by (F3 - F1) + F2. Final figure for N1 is 26.3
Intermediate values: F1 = 5.1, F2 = 25.8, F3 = 6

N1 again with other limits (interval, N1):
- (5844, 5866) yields 27.2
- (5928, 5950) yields 1.4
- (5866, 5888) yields 18.8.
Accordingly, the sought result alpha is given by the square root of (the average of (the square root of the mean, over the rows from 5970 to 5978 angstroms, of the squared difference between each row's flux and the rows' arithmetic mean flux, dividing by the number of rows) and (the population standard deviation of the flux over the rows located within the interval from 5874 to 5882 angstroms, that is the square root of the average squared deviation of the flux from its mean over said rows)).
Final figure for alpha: 1.74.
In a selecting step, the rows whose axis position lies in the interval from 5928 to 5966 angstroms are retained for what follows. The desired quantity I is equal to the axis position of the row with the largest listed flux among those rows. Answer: 5961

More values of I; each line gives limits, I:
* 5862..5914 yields 5875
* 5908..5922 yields 5915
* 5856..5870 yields 5869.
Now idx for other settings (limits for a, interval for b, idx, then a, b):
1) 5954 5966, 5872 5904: 14.8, 30.47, 30.1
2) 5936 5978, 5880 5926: 15.0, 30.12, 30.1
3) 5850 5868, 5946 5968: 12.7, 32.68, 29.0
